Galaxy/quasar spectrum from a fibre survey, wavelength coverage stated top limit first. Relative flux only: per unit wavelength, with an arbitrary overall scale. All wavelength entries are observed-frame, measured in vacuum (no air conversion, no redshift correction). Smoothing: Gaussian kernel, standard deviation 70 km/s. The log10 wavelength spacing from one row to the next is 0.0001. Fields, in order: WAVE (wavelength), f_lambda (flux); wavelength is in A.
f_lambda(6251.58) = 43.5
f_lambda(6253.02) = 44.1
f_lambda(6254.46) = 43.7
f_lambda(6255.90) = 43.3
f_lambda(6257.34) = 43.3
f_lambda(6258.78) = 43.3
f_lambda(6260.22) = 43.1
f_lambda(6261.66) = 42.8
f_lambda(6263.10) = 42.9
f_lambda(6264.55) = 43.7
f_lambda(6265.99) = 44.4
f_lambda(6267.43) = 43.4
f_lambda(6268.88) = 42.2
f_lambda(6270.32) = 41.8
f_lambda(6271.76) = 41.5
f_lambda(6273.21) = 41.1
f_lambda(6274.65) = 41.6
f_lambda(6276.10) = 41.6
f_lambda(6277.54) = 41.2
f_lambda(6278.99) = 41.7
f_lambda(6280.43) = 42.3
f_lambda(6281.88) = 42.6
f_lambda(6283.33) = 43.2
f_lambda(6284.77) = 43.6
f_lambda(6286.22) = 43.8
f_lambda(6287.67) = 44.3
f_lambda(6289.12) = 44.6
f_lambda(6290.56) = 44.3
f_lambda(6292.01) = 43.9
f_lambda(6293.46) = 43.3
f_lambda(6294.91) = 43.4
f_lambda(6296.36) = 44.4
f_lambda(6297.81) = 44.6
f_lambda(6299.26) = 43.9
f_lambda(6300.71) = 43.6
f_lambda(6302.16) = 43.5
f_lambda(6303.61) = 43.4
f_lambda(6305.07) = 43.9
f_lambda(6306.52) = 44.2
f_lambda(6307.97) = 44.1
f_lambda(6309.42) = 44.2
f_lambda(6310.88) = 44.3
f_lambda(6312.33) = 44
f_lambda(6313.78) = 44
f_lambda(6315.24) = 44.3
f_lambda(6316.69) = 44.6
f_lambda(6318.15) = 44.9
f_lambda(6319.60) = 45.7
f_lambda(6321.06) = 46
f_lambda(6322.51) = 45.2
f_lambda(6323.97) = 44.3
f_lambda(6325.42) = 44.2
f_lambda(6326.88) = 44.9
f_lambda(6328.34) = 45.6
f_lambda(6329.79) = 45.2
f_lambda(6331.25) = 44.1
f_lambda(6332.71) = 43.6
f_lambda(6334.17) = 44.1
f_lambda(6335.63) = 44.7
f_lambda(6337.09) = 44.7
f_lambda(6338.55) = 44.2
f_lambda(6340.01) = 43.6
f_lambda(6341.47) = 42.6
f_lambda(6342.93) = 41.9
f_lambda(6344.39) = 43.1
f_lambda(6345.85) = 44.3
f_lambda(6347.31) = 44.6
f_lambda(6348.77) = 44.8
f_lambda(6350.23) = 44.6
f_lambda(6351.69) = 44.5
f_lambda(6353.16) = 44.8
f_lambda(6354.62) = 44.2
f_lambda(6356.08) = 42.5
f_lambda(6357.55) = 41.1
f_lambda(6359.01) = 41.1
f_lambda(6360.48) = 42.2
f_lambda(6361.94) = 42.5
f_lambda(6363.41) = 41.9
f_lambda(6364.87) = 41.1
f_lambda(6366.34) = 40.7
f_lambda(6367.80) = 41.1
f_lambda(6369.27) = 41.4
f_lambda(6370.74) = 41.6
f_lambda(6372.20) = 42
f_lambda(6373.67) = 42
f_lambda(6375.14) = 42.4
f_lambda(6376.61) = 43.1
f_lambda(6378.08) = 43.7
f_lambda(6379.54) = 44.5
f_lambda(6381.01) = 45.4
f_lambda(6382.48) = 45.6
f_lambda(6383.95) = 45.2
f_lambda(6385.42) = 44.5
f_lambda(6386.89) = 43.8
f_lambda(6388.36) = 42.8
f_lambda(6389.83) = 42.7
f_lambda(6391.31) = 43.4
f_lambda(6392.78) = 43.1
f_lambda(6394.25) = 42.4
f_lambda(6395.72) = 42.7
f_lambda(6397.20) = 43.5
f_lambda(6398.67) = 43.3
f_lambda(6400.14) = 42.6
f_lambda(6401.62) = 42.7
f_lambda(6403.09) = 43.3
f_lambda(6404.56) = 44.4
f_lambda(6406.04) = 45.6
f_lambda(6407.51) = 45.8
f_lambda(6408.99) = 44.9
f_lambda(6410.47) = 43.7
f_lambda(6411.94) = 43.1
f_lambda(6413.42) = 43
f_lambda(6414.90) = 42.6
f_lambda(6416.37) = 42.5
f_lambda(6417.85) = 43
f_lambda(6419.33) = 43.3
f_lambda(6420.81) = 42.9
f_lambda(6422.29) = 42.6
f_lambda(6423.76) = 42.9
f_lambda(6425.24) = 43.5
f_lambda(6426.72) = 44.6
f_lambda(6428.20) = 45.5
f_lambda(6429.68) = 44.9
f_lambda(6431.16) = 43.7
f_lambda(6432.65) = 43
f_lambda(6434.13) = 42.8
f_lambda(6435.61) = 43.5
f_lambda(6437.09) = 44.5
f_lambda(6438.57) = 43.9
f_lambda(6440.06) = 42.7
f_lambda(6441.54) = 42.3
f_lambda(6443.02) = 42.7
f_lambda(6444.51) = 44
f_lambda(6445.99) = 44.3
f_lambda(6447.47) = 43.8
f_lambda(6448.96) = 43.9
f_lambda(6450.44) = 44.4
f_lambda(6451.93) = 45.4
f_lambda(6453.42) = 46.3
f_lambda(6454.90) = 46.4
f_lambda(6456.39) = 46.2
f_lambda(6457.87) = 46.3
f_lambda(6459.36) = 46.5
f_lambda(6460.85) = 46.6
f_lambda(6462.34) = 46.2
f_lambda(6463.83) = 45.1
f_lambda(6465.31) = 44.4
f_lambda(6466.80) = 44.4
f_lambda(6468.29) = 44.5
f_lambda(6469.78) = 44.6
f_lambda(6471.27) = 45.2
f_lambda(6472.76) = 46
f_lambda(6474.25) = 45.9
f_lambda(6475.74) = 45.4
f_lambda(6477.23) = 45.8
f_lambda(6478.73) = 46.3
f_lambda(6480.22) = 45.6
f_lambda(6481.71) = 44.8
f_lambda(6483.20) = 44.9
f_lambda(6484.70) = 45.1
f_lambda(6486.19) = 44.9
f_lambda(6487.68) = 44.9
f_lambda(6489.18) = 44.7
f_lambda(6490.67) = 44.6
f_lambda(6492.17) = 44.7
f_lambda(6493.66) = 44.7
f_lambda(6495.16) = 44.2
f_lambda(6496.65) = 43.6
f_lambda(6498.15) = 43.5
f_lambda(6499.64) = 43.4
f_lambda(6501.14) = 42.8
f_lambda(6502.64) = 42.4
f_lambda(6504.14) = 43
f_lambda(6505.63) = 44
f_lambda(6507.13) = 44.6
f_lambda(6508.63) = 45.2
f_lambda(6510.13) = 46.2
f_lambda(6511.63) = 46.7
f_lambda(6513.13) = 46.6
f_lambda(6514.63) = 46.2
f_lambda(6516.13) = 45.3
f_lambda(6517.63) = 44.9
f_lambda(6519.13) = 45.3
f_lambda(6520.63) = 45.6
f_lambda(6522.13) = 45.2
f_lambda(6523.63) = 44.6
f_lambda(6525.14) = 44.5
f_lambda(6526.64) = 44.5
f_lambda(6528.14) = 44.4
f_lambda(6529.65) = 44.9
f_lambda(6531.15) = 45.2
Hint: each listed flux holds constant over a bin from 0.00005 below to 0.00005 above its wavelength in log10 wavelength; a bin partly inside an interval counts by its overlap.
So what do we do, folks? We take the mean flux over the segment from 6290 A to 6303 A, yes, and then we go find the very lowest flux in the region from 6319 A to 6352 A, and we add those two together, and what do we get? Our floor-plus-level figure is 85.8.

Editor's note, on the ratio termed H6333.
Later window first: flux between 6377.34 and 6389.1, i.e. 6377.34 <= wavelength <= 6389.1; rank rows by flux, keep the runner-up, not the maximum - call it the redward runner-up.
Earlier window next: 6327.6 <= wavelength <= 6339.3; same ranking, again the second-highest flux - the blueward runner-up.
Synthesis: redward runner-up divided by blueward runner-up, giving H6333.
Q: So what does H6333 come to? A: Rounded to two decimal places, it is 1.00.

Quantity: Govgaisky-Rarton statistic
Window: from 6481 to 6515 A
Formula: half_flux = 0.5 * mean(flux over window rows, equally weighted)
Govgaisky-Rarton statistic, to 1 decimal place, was 22.3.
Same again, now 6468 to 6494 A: 22.6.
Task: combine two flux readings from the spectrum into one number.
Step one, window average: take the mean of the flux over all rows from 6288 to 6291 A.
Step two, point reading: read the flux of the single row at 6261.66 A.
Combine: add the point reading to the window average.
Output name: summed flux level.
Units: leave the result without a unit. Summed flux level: 87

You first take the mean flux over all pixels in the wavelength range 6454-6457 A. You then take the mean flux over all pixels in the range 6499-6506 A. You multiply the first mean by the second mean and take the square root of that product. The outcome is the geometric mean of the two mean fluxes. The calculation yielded 44.7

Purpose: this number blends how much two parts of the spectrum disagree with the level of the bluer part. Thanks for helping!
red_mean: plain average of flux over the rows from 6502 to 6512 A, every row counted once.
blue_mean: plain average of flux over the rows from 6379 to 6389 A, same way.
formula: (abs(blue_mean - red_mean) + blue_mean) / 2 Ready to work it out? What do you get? 22.3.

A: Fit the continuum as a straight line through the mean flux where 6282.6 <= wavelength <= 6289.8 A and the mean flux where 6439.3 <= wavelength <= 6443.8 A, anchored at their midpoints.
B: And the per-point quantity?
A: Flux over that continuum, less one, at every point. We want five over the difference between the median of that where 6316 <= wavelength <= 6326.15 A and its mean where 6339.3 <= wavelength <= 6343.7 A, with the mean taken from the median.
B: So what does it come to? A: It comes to 109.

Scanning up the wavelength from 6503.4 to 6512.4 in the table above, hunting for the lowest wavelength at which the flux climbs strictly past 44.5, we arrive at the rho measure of 6507.13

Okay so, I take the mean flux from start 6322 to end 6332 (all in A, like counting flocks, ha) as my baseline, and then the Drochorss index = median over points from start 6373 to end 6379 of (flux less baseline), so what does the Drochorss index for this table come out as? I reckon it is -2.0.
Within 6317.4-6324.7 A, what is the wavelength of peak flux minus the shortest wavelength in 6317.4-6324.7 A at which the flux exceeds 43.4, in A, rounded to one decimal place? 2.9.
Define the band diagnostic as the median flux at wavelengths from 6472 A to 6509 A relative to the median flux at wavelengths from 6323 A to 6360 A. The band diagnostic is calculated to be 1.01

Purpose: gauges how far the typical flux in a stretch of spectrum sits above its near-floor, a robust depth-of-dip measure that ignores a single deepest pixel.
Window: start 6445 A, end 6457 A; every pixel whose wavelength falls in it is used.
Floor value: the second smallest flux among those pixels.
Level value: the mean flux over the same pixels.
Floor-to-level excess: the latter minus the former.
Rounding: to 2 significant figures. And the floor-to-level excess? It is 1.2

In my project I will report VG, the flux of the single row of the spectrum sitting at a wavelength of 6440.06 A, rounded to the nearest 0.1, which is 42.7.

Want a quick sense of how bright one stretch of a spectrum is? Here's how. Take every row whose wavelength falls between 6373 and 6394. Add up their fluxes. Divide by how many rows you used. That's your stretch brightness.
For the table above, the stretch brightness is 43.7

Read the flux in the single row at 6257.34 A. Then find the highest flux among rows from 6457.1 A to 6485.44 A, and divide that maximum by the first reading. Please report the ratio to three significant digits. 1.08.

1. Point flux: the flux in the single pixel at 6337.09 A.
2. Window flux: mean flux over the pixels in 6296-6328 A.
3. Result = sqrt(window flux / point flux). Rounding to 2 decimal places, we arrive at 1.00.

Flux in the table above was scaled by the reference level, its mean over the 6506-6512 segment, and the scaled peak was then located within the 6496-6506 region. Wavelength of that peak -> 6505.63 A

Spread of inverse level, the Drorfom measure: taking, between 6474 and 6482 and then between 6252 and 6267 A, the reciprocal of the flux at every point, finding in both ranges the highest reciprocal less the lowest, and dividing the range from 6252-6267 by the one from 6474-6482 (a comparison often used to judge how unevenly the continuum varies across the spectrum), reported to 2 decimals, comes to 1.16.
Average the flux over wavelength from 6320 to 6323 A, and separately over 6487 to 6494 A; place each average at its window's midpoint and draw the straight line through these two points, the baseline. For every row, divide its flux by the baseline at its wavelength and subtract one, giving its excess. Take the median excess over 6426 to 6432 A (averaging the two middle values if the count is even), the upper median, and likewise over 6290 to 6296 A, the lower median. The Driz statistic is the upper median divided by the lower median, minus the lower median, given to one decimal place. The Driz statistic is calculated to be 0.2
